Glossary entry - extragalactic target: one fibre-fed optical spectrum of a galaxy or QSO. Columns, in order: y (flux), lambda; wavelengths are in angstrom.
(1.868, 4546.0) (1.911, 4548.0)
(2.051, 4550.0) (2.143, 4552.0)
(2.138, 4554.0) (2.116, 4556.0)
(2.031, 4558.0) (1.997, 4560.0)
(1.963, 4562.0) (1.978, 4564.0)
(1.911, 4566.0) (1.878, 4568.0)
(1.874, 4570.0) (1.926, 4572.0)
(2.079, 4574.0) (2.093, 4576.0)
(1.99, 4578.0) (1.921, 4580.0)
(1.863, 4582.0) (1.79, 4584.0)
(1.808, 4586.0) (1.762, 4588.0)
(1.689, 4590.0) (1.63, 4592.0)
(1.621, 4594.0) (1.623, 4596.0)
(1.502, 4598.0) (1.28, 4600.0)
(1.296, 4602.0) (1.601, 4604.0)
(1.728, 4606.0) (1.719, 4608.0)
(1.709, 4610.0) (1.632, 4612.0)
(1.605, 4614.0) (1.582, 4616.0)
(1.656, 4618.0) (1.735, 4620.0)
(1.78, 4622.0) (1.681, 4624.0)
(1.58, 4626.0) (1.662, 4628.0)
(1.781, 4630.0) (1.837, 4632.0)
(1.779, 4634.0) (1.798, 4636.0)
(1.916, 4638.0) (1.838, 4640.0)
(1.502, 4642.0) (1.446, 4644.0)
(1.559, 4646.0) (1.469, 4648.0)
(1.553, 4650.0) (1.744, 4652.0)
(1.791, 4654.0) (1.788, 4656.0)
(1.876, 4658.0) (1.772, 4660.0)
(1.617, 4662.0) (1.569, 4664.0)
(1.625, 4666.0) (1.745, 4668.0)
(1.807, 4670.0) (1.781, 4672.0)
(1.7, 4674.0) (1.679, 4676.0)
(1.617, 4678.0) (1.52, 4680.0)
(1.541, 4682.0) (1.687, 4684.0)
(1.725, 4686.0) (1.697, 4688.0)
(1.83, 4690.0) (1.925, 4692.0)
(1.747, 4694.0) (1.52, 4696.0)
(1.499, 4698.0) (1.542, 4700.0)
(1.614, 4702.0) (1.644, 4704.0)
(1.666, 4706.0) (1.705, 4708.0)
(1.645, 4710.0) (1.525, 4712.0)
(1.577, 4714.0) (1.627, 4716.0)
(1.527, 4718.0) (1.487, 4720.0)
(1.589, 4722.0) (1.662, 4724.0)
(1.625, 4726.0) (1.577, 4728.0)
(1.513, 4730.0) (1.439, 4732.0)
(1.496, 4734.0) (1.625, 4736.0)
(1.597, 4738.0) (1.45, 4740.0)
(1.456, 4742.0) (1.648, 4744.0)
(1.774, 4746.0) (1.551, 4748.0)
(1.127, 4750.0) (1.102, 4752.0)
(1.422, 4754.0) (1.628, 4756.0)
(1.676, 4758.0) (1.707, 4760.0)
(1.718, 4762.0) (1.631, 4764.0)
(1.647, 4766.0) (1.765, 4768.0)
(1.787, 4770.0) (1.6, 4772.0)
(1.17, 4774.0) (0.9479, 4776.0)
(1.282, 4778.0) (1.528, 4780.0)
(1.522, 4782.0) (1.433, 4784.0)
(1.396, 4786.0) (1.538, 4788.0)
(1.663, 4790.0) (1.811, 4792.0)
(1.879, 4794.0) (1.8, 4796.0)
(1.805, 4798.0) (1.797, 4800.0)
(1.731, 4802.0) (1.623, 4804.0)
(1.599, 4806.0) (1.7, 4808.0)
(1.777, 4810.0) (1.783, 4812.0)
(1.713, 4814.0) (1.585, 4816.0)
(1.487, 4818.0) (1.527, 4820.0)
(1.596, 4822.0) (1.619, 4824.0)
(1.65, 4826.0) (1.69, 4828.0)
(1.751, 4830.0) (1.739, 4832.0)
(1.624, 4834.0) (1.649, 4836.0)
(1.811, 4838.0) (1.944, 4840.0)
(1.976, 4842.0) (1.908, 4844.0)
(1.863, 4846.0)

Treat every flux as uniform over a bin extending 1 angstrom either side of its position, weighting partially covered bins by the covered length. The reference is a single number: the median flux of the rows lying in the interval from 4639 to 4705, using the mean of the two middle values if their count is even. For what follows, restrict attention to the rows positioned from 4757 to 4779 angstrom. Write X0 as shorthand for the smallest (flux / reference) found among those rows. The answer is 0.565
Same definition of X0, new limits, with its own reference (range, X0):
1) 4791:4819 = 0.886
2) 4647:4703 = 0.875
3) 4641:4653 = 0.861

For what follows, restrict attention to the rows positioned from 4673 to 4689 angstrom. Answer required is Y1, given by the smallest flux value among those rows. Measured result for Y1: 1.52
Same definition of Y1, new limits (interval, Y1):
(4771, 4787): 0.9479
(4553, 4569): 1.878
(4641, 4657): 1.446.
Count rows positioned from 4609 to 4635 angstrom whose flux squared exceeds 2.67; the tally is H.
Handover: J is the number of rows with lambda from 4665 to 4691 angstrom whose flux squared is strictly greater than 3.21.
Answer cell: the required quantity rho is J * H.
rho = 18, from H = 9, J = 2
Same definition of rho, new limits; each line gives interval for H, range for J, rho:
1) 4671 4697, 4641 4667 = 9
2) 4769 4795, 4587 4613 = 0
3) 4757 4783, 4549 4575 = 78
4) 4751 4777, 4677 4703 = 12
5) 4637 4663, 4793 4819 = 28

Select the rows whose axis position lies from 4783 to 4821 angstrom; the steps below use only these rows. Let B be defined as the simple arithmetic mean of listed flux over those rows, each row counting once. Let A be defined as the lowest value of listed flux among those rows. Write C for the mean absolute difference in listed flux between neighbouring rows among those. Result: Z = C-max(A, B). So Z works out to -1.59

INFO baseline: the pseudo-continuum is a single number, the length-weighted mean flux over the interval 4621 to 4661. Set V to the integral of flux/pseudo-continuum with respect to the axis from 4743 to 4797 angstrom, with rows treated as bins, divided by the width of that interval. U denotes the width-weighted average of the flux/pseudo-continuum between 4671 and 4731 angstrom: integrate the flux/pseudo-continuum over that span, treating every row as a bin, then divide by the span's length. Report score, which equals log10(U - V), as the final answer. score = -1.3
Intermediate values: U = 0.96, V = 0.91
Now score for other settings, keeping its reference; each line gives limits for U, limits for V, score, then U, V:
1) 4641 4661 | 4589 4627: -1.7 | 0.97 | 0.94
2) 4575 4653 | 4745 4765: -1.0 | 0.99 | 0.90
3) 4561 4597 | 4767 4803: -0.8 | 1.09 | 0.93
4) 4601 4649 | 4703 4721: -1.4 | 0.97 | 0.94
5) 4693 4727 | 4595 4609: -1.4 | 0.94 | 0.90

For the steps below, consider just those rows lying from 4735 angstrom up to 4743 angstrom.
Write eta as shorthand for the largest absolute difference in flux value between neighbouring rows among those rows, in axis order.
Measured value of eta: 0.147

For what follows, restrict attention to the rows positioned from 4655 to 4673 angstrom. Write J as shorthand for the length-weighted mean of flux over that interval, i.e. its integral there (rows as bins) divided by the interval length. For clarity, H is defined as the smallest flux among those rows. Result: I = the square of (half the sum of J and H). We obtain 2.72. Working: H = 1.569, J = 1.73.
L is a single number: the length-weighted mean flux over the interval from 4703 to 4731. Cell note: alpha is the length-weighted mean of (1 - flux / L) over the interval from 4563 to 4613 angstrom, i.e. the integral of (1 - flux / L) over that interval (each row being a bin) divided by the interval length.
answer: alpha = -0.10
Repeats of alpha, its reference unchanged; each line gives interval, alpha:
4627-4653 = -0.05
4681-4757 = 0.01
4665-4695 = -0.07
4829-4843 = -0.12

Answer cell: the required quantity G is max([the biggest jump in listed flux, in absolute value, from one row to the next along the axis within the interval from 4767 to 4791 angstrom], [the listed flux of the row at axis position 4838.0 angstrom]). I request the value 1.81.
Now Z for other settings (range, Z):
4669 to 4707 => -1.60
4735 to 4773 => -1.45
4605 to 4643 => -1.63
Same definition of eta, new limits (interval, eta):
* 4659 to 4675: 0.155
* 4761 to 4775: 0.430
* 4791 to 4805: 0.108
